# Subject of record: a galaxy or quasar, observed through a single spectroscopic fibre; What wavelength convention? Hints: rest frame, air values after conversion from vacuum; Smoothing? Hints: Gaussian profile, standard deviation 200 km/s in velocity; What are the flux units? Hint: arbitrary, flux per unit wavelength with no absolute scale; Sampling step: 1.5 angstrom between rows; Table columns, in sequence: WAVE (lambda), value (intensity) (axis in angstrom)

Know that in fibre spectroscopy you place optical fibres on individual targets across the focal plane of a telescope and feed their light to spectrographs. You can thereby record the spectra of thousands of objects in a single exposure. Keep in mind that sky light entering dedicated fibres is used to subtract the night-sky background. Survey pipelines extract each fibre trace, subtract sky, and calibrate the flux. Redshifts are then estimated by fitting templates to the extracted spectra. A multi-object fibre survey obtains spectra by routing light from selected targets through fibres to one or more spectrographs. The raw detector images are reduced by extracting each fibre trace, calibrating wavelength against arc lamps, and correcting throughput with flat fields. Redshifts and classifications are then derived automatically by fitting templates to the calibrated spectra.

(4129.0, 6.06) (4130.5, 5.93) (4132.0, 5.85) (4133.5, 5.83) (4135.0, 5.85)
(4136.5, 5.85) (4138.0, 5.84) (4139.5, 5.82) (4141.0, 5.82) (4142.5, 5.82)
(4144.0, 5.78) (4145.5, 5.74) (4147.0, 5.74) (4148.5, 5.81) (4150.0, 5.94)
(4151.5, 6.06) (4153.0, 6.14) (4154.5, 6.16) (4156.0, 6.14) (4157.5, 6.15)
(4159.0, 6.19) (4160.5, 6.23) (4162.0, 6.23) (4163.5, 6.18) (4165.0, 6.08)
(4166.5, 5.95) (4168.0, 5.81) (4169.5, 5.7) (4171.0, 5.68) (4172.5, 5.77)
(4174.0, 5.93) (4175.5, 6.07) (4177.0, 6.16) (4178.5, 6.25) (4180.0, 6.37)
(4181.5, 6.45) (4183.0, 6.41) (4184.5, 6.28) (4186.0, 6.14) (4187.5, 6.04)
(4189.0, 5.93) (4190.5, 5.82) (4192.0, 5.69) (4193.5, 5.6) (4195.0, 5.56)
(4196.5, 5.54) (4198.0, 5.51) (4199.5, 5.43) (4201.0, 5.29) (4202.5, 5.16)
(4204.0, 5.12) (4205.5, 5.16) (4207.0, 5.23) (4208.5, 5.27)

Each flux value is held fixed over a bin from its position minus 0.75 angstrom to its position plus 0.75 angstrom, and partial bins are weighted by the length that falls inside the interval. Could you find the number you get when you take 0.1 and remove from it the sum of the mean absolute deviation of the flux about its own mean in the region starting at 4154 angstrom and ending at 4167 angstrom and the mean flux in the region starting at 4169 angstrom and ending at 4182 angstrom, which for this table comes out -6.0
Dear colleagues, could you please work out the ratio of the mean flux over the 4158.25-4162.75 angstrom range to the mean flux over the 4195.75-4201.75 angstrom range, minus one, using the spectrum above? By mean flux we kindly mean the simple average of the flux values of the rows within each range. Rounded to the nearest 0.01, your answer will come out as 0.14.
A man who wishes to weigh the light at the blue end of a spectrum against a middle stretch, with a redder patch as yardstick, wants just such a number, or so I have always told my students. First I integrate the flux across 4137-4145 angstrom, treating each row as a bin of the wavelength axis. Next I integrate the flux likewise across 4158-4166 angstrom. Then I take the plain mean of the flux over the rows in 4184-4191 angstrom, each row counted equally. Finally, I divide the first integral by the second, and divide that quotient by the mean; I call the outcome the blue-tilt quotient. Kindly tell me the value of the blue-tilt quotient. 0.156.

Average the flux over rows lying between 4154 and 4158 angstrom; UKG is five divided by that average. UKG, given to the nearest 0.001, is 0.813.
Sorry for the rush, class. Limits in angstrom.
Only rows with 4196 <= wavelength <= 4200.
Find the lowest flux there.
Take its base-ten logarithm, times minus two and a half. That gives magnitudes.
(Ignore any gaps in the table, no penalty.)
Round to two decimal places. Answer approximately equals -1.84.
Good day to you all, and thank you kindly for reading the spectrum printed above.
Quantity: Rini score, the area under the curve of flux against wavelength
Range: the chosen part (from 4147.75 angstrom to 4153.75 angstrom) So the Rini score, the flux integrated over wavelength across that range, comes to 36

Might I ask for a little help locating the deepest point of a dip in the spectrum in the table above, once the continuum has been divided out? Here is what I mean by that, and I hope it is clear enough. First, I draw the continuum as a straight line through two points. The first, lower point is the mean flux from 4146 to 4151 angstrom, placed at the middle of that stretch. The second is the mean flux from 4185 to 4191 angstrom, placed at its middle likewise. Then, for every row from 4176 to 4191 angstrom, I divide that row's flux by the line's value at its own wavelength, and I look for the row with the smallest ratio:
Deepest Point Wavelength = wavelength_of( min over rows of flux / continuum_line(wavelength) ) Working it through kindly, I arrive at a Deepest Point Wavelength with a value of 4190.5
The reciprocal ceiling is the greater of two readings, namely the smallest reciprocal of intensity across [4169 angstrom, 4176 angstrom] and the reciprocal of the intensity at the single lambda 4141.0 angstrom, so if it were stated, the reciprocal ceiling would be 0.172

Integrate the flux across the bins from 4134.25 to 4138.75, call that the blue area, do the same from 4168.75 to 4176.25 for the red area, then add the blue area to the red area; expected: 70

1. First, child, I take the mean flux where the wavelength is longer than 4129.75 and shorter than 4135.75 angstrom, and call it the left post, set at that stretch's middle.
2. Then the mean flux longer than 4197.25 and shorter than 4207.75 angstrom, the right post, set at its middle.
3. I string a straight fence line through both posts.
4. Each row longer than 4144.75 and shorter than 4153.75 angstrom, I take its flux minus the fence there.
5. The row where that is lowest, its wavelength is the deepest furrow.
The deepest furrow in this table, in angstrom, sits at 4145.5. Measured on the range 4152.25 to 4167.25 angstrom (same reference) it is 4166.5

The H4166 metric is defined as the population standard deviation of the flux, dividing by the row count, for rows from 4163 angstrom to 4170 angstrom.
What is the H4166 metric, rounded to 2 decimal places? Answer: 0.17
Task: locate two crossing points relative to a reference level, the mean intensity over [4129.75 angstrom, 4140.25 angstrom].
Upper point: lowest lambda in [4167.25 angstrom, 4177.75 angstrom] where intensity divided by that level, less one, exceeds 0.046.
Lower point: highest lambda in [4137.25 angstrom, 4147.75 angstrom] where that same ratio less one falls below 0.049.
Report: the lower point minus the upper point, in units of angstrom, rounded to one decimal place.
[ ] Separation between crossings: -30.0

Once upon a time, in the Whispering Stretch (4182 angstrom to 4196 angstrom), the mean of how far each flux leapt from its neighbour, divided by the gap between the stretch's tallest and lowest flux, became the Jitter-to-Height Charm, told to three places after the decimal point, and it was 0.125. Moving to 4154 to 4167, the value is 0.174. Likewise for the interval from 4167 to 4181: 0.149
